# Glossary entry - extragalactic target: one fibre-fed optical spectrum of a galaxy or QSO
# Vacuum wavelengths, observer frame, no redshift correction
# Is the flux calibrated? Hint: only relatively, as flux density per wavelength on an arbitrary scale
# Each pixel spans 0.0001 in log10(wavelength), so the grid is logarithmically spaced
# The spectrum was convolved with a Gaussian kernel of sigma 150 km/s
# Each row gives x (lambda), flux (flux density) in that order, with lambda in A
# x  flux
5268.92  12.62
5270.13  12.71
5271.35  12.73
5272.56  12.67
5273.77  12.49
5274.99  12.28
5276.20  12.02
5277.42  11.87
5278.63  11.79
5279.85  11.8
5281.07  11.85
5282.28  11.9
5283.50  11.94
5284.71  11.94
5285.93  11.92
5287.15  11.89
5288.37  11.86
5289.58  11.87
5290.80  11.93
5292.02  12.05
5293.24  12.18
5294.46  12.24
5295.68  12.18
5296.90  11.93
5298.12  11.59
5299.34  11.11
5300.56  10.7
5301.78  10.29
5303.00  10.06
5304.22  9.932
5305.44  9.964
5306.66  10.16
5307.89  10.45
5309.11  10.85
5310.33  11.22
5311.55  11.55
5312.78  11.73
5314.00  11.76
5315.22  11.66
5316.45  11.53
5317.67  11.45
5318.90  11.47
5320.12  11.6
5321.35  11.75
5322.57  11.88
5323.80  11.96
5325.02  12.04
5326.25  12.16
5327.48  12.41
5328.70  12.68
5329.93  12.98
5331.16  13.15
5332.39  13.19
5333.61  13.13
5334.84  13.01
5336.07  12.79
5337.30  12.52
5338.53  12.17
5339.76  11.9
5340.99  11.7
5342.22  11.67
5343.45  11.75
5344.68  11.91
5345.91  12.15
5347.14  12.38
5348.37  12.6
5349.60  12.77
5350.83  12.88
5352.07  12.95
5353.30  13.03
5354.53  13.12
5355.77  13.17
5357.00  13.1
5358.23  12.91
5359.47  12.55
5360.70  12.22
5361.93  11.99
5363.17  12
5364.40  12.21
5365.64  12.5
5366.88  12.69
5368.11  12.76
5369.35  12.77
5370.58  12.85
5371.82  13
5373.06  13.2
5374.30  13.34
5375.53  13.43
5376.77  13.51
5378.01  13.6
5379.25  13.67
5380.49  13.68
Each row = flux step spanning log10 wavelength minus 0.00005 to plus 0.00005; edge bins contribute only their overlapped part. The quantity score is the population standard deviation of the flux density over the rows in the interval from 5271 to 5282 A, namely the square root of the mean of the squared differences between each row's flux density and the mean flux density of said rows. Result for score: 0.361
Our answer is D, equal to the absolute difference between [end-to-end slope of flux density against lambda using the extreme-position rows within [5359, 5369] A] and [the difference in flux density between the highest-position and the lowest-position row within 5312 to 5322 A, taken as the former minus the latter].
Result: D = 0.0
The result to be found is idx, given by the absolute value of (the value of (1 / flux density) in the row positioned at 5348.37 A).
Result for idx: 0.0794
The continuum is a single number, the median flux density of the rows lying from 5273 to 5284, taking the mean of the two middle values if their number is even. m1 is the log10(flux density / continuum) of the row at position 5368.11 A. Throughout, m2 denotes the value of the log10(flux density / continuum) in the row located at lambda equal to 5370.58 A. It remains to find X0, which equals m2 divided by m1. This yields 1.1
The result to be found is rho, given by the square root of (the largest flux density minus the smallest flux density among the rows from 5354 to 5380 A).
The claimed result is 1.30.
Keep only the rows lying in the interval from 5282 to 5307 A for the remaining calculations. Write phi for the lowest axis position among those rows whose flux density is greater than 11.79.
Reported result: 5282.28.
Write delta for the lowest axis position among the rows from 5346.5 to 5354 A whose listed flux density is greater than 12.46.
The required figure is 5348.37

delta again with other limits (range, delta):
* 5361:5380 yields 5365.64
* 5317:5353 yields 5328.70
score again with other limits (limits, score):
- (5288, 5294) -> 0.122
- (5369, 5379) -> 0.290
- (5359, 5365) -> 0.203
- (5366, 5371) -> 0.057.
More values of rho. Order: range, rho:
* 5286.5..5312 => 1.52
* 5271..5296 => 0.97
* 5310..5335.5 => 1.40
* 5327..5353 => 1.23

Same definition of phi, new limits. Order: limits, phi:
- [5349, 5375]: 5349.60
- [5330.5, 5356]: 5331.16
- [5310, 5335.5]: 5322.57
